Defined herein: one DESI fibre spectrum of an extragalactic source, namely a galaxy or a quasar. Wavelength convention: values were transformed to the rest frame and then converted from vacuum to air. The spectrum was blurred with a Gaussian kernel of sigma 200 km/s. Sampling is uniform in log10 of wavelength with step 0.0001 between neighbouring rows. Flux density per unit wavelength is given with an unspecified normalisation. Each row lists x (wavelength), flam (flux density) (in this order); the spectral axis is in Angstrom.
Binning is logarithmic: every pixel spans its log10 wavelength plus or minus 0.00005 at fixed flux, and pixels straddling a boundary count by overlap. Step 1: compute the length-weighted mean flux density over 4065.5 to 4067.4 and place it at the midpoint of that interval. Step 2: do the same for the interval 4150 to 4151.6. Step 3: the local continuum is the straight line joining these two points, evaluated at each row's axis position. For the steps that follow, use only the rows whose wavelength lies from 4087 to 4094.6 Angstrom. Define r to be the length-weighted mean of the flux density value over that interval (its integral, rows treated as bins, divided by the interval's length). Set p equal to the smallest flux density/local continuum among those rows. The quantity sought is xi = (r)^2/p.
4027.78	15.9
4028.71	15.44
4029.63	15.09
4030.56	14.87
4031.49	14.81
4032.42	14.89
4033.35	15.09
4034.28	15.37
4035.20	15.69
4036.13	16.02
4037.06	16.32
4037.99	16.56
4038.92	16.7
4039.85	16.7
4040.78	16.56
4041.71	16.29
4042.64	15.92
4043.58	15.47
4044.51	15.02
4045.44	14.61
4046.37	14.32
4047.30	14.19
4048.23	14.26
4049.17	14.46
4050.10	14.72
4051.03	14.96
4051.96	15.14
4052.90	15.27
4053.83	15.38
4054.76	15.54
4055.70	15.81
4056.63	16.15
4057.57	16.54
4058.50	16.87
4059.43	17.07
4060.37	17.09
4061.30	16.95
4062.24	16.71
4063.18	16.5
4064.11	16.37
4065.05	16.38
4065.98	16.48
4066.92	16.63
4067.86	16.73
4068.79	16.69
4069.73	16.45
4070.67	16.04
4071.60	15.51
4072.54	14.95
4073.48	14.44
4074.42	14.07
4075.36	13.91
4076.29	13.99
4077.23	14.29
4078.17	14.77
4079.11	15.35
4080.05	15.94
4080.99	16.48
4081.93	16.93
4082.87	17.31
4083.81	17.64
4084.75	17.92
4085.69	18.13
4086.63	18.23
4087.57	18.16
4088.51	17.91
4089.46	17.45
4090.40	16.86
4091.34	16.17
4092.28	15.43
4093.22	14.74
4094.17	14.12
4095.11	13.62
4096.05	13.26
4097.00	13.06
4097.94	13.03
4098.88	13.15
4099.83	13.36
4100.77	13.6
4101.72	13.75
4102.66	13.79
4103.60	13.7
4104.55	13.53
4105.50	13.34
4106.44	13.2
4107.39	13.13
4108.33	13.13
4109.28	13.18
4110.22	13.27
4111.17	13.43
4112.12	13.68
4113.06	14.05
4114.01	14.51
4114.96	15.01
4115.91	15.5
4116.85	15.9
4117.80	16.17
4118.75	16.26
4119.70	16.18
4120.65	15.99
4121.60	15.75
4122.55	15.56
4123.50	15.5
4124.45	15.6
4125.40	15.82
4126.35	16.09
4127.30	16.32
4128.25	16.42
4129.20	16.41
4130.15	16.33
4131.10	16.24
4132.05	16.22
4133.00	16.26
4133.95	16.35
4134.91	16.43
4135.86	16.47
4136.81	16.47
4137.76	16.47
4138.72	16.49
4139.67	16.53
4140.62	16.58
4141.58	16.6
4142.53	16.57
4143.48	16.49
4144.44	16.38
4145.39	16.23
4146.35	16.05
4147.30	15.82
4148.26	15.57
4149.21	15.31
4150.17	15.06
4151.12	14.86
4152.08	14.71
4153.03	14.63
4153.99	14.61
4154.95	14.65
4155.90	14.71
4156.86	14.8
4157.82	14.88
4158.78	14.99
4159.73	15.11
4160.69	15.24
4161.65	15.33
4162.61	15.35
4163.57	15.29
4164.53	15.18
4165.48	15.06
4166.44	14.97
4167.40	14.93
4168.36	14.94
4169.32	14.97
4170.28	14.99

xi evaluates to 305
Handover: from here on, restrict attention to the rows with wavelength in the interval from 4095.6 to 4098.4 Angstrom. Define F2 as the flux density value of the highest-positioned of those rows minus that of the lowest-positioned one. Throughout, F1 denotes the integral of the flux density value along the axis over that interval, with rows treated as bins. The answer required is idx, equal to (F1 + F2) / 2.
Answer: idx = 18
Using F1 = 37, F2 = -0.2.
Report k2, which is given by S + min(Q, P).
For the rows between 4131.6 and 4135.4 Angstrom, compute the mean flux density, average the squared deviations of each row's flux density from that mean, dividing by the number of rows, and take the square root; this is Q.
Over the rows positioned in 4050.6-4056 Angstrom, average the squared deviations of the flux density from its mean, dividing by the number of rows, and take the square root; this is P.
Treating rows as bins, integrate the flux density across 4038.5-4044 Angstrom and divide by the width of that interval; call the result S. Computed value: 16.3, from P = 0.27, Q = 0.08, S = 16.3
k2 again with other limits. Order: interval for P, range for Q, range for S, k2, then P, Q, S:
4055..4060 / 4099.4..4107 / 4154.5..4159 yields 15.0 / 0.46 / 0.20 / 14.8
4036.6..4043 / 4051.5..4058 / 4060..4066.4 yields 16.9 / 0.26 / 0.47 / 16.6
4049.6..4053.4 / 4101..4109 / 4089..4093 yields 16.6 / 0.21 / 0.26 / 16.4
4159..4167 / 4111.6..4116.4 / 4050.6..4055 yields 15.4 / 0.13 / 0.65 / 15.3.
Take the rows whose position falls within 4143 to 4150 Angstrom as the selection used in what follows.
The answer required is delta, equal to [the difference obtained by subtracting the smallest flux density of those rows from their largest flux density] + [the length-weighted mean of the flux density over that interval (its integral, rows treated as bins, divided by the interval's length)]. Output 17.1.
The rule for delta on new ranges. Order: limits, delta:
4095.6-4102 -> 14.0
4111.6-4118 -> 17.4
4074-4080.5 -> 16.7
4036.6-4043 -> 17.2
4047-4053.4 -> 15.8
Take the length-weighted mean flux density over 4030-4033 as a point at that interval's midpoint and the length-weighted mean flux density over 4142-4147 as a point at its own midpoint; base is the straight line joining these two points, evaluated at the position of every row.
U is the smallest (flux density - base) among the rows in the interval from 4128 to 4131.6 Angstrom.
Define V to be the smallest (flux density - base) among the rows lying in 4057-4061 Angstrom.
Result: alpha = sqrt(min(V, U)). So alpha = 0.3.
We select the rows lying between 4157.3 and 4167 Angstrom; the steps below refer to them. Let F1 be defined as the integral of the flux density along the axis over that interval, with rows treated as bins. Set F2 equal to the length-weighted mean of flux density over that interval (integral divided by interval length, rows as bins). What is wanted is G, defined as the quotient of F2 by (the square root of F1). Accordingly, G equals 1.2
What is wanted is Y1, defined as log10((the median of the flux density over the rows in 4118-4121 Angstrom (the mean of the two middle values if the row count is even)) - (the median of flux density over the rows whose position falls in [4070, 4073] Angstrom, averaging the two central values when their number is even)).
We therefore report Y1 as -0.2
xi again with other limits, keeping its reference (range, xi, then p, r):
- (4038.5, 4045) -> 292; 0.89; 16.1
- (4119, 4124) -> 249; 1.00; 15.8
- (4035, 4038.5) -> 286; 0.92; 16.2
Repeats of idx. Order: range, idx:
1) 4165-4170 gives 37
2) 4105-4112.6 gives 51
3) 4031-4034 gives 23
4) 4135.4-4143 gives 63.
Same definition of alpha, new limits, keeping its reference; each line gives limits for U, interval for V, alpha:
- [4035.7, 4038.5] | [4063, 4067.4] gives 1.0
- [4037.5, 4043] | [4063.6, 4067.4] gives 1.0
